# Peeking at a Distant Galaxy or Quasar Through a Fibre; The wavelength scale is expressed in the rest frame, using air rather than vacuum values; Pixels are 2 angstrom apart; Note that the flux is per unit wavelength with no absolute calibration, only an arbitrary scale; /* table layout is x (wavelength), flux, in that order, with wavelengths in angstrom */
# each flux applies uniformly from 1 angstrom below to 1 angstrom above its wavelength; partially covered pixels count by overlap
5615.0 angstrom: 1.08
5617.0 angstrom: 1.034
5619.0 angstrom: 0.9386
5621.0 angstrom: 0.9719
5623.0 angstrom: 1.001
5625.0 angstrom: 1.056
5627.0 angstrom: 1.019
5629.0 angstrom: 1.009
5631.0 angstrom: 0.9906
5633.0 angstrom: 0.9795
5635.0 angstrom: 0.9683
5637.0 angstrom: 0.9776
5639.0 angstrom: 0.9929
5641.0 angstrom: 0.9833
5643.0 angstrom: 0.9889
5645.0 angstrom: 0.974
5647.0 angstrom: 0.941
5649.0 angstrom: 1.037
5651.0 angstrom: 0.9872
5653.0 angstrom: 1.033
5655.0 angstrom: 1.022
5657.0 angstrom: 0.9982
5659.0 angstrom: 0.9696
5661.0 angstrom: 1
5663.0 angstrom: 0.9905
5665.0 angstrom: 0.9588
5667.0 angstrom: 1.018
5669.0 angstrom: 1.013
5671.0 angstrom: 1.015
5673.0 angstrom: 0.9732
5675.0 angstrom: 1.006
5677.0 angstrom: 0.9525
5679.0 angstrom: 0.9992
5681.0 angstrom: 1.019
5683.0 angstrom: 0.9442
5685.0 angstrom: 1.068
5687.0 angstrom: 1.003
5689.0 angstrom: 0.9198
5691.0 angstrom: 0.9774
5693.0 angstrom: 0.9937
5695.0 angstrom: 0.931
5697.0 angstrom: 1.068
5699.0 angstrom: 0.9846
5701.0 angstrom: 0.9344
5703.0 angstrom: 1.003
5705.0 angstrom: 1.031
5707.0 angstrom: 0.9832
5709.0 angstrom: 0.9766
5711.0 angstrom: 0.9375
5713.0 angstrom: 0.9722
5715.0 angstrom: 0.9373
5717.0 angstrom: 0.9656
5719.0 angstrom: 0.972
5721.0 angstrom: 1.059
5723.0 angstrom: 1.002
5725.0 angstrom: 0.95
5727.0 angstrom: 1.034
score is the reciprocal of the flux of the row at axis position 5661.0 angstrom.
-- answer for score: 1.00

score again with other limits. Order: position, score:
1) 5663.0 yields 1.01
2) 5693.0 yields 1.01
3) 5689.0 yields 1.09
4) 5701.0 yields 1.07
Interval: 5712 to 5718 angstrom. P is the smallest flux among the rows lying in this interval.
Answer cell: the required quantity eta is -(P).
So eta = -0.94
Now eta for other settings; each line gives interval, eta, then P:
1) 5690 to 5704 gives -0.93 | 0.931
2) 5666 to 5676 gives -0.97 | 0.9732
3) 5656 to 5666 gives -0.96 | 0.9588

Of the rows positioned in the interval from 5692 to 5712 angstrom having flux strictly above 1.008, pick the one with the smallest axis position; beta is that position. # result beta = 5697.0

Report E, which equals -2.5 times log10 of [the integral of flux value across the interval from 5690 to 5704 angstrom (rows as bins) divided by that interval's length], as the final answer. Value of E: 0.02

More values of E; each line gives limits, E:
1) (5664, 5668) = 0.01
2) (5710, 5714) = 0.05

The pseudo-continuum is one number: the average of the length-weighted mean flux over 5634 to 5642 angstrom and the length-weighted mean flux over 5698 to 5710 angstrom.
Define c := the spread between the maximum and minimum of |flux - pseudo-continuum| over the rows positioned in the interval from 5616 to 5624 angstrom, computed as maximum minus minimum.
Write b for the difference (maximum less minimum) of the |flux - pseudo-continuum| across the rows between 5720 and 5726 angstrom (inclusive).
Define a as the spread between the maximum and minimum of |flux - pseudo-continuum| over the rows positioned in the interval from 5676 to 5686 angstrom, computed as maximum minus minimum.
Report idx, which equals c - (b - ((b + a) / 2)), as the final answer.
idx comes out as 0.046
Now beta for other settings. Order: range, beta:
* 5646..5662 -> 5649.0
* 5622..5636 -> 5625.0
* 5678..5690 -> 5681.0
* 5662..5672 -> 5667.0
